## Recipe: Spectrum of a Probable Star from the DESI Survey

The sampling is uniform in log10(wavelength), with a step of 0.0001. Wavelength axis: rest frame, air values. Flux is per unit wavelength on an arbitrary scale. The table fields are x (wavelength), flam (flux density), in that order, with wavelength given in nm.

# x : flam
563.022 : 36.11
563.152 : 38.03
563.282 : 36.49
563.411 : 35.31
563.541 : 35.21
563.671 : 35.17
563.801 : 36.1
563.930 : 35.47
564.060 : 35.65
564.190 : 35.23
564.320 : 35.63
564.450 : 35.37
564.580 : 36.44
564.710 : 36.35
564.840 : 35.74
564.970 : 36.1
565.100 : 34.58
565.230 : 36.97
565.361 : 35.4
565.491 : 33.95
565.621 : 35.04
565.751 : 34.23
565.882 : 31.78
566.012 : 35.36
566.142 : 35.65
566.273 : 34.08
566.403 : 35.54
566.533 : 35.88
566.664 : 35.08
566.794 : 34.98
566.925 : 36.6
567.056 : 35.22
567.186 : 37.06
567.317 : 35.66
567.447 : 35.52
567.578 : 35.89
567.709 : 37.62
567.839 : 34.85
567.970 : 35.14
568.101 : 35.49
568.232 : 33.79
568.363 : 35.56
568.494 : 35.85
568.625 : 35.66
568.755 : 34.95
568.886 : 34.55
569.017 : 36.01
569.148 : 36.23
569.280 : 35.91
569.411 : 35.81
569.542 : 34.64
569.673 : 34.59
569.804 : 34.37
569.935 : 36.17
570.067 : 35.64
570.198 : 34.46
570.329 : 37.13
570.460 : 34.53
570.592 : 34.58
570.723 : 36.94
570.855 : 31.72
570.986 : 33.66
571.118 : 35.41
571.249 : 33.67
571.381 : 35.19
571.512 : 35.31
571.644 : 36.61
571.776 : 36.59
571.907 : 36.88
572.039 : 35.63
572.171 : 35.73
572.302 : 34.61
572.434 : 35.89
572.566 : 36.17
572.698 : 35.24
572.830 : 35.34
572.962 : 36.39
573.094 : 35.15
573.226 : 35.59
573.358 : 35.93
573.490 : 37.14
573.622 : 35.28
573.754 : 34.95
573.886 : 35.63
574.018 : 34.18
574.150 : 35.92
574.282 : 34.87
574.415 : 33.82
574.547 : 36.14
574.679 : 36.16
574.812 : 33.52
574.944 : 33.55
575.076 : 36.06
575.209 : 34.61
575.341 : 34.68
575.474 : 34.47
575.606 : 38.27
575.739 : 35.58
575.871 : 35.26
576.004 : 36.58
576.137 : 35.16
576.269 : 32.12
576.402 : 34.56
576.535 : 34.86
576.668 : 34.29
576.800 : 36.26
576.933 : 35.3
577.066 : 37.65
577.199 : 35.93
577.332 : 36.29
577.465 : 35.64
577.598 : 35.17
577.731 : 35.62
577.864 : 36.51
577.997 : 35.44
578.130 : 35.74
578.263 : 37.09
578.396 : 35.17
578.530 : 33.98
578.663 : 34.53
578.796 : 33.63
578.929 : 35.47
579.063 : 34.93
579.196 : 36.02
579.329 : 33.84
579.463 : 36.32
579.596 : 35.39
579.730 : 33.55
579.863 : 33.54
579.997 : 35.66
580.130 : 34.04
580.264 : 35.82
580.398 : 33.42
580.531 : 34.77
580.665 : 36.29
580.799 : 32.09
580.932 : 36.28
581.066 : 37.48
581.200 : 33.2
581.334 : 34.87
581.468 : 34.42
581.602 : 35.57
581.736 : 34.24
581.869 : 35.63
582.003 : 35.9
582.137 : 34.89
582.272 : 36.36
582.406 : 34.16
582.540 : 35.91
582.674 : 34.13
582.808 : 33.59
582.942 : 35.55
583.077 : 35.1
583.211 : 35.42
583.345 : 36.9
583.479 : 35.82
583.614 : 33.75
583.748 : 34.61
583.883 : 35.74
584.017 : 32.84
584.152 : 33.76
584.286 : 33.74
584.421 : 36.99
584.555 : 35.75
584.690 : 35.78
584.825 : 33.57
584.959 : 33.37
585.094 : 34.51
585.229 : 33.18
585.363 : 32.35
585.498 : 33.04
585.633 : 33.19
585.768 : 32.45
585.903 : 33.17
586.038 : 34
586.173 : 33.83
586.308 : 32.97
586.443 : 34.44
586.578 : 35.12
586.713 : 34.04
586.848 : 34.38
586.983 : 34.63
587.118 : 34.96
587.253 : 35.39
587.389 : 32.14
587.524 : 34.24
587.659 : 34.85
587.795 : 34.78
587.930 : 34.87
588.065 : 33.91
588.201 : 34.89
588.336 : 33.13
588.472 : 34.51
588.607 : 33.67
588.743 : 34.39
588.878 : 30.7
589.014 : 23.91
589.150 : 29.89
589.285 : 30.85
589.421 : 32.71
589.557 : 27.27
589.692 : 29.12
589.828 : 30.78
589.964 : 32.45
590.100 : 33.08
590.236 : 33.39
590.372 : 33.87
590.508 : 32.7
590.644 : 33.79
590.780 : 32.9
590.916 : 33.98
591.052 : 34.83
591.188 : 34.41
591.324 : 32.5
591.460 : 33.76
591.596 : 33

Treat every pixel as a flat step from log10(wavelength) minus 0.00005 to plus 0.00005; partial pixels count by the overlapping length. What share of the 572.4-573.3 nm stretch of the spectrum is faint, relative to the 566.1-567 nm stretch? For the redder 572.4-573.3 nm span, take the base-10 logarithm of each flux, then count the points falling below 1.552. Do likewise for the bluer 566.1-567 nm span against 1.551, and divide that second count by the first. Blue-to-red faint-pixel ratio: 1.0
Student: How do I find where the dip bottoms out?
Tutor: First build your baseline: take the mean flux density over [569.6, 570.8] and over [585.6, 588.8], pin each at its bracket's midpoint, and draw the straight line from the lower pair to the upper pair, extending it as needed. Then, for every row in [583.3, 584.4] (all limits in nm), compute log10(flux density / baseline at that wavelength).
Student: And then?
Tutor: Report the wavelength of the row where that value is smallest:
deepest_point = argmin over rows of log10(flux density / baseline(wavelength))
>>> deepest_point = 584.017 nm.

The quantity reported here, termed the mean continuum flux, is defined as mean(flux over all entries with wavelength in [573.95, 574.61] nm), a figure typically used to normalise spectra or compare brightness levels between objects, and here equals 35.0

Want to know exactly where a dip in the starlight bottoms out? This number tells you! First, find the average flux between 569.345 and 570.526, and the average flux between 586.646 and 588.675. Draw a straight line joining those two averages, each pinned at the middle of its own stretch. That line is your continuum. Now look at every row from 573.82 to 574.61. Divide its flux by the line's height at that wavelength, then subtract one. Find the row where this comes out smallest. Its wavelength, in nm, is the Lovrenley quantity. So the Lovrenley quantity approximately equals 574.415 nm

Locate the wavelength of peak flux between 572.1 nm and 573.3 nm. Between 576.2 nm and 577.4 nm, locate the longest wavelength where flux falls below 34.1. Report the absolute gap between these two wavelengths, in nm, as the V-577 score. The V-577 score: 3.31 nm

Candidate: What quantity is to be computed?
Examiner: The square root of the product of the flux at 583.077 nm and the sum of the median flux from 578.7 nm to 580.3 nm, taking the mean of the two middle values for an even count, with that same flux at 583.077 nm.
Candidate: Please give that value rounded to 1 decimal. 49.7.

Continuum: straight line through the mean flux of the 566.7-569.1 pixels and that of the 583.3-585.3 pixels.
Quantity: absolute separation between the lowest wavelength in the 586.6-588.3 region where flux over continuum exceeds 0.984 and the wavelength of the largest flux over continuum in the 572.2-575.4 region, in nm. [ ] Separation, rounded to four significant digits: 13.22 nm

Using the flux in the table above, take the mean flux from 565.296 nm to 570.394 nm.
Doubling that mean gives 70.6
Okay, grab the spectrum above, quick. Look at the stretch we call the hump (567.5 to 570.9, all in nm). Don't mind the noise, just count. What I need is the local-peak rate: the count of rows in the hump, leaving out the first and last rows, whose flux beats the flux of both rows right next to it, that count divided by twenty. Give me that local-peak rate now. 0.35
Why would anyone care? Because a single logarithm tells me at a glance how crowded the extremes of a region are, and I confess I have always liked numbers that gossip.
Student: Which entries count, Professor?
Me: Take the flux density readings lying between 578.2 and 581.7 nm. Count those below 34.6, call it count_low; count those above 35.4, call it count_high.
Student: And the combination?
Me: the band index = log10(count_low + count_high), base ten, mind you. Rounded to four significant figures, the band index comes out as 1.322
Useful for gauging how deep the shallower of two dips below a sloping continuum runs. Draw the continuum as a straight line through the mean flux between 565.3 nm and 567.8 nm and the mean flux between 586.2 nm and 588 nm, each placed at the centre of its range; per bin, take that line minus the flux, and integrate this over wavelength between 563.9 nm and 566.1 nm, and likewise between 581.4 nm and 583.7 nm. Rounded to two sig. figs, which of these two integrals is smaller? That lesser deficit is -1.3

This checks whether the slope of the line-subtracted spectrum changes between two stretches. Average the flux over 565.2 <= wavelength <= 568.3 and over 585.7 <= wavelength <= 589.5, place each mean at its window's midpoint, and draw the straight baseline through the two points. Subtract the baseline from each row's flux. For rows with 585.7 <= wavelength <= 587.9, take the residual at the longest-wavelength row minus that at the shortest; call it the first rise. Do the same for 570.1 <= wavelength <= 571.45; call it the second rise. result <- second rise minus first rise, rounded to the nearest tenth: -1.7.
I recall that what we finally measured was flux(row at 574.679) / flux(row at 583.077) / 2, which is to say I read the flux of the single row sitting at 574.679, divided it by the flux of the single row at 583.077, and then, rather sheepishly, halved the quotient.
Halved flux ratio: 0.515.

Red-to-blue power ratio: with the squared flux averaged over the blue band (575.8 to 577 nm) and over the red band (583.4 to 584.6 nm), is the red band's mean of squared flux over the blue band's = 0.991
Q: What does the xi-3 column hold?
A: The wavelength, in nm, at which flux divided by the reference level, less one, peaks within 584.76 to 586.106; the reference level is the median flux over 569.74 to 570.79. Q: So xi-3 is 585.094 nm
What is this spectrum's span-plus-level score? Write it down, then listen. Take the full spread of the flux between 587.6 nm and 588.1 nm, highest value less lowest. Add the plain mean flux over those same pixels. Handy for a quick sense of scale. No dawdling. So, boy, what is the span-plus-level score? 35.6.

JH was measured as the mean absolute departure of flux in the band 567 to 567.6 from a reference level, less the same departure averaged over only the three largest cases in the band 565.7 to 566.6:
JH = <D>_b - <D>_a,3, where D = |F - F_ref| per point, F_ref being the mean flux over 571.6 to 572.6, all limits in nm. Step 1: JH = -2.1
